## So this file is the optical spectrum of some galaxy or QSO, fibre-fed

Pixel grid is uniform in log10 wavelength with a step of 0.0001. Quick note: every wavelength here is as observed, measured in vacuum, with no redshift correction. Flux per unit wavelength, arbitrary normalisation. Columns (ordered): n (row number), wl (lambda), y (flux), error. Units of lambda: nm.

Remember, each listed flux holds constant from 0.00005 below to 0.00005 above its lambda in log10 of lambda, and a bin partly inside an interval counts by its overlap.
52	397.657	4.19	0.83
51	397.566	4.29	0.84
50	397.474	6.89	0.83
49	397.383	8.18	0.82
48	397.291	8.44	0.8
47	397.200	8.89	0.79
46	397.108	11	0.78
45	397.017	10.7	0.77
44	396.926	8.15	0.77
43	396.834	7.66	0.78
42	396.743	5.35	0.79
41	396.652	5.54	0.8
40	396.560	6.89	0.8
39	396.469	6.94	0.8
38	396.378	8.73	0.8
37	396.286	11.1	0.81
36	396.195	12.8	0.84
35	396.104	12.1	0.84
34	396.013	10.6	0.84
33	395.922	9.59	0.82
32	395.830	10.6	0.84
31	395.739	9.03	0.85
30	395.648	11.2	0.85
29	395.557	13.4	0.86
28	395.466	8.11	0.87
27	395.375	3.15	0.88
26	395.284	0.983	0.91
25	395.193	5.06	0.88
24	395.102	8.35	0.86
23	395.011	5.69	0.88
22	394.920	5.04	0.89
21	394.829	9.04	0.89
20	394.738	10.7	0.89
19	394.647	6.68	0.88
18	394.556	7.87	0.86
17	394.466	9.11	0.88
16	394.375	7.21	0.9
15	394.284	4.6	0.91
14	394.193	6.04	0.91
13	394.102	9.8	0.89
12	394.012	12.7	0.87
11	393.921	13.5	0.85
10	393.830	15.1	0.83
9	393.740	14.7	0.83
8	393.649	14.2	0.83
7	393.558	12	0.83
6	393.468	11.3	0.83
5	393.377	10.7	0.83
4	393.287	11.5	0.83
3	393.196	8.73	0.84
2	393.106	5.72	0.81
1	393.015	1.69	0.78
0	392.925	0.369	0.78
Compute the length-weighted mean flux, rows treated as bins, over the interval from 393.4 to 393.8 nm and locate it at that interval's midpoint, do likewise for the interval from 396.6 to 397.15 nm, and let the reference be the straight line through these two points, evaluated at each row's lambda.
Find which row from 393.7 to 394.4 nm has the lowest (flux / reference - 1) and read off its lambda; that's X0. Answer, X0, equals 394.284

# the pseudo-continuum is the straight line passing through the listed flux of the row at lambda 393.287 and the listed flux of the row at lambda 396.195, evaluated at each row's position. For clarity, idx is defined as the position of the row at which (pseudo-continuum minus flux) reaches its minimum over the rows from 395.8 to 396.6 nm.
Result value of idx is 396.195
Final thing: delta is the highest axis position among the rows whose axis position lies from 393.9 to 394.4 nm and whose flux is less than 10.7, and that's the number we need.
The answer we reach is 394.375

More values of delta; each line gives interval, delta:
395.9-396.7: 396.652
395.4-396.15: 396.013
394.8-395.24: 395.193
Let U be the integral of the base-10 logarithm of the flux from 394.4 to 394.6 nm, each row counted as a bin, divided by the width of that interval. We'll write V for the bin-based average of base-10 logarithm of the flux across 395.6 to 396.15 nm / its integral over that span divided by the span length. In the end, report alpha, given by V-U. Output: 0.10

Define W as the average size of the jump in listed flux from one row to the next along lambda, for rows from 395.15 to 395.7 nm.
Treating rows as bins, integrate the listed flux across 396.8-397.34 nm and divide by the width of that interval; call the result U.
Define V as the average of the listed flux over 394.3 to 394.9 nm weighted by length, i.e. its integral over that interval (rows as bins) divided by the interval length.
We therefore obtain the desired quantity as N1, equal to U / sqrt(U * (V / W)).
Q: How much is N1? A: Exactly 2.06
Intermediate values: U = 9.2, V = 8.1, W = 3.7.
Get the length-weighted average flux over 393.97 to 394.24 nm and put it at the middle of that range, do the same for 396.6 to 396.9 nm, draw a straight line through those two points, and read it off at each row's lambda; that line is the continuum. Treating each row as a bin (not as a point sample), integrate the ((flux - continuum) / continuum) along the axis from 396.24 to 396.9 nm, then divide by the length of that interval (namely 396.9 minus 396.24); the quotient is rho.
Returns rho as 0.14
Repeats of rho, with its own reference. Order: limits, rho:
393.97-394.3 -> -0.09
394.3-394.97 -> -0.12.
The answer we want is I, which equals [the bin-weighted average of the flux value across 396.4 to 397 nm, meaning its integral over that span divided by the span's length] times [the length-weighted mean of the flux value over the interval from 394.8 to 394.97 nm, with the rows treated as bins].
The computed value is 48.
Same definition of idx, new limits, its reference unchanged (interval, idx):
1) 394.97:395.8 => 395.557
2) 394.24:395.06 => 394.738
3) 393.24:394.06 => 393.830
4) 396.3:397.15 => 397.108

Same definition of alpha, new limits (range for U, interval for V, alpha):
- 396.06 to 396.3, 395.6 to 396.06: -0.08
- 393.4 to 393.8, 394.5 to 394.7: -0.24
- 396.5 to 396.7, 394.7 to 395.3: -0.04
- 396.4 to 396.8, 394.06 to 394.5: 0.04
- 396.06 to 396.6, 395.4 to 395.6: -0.01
